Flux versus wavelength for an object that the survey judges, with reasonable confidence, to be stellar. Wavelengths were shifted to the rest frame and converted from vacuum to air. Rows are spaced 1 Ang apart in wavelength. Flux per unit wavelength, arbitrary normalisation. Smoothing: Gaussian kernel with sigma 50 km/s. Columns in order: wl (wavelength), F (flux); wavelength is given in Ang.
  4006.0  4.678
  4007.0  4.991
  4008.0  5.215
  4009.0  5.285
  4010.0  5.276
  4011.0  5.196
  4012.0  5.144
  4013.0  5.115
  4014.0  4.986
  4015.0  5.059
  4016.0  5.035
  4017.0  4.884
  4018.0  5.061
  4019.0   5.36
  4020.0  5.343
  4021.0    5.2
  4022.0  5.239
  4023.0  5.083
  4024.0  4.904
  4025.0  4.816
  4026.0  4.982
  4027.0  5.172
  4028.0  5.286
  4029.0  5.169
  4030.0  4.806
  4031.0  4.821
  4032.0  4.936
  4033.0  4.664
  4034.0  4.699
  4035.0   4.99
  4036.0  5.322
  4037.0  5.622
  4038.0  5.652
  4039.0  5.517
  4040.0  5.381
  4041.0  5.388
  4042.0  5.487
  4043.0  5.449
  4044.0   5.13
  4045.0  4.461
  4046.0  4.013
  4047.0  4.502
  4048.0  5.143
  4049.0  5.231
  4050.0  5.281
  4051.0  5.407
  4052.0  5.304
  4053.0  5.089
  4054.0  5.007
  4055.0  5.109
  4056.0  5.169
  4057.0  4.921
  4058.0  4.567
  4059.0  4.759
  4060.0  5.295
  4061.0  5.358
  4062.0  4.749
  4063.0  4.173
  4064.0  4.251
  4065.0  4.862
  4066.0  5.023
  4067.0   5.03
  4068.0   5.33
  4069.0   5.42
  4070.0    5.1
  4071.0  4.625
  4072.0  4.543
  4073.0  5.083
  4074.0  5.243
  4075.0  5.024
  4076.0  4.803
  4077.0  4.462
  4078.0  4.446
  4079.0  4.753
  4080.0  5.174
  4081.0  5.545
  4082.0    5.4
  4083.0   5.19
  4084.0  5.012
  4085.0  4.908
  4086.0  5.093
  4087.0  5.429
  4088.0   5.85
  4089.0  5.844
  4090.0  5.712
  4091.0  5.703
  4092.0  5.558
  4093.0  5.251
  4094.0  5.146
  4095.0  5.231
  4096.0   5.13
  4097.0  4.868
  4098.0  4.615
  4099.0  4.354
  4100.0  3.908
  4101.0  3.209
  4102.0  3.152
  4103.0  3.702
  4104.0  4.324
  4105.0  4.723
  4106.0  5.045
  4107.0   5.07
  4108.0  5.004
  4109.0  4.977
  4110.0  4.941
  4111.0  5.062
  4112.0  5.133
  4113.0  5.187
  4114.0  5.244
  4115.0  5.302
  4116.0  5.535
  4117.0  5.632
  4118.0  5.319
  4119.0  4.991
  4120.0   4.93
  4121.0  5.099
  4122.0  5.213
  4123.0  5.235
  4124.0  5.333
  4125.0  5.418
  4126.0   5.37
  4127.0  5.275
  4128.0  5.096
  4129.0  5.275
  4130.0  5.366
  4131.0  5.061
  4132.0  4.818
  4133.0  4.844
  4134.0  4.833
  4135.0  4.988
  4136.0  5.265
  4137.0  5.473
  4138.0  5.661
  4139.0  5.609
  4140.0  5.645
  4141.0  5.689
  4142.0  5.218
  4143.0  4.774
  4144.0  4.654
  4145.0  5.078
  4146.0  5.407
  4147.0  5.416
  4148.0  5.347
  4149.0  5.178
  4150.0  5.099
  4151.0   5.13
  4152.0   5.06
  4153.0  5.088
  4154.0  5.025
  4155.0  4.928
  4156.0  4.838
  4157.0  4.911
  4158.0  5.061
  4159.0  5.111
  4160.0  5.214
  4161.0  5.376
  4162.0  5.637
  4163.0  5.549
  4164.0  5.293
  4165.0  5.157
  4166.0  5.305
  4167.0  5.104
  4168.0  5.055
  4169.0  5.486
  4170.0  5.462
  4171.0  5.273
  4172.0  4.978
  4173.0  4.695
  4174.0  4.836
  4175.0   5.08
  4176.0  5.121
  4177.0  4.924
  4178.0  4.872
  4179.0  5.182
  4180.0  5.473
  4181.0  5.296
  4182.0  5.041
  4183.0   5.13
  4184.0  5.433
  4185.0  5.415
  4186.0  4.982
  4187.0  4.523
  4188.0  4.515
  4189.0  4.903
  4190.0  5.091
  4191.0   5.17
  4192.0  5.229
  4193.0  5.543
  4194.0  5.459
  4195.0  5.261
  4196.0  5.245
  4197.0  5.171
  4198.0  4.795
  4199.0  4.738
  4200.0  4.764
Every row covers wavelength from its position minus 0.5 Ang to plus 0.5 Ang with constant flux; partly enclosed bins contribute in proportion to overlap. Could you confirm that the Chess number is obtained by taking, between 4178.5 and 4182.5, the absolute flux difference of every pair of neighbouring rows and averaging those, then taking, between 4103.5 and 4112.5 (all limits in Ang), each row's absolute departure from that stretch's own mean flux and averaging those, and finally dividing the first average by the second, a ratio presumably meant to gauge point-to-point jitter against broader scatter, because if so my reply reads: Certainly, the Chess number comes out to 1.4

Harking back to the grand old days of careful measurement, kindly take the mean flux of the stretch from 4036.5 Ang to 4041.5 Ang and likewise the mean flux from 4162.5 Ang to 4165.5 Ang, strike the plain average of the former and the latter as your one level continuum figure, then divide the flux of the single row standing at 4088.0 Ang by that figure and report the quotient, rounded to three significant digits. 1.08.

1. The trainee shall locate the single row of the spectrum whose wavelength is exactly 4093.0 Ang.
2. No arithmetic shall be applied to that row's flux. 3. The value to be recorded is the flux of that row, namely 5.251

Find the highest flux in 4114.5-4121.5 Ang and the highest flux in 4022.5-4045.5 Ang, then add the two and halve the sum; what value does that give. 5.64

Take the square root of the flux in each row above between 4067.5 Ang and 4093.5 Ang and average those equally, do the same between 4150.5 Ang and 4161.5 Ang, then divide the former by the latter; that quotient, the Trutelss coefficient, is 1.01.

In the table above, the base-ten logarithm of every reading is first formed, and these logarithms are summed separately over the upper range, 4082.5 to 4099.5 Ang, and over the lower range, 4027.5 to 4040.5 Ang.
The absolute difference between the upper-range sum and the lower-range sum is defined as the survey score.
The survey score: 3.0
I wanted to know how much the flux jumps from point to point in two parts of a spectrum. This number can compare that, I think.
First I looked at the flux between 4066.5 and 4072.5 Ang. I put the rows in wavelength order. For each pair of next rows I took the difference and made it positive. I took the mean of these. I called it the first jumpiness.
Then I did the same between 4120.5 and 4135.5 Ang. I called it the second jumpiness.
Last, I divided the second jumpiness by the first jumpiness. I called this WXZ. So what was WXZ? 0.47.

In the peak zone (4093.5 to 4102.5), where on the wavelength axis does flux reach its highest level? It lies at 4095.0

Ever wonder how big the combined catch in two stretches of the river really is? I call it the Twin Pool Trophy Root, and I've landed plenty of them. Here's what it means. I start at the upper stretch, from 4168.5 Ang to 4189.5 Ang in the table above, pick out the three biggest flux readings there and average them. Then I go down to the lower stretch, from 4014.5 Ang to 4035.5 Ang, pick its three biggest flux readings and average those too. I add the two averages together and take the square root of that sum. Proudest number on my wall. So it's 3.29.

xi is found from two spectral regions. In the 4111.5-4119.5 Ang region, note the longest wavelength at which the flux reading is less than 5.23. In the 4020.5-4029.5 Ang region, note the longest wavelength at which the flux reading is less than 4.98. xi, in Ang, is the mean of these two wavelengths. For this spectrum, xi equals 4072.0 Ang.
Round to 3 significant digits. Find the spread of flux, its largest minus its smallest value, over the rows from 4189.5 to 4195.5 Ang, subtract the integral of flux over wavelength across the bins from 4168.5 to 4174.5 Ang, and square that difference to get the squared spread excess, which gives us 917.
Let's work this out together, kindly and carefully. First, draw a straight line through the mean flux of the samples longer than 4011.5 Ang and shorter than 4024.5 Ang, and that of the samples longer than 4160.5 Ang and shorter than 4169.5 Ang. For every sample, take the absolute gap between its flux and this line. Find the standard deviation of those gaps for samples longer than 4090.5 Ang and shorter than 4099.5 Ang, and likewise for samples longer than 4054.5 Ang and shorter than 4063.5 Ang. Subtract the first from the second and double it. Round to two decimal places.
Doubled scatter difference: 0.03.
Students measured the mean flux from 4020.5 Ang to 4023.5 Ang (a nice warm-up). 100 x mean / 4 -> 129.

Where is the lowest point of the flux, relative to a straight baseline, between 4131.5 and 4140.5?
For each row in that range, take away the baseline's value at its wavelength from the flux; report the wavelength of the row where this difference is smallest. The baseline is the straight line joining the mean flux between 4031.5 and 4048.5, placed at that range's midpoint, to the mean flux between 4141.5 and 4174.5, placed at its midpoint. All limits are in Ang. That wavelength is 4132.0 Ang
